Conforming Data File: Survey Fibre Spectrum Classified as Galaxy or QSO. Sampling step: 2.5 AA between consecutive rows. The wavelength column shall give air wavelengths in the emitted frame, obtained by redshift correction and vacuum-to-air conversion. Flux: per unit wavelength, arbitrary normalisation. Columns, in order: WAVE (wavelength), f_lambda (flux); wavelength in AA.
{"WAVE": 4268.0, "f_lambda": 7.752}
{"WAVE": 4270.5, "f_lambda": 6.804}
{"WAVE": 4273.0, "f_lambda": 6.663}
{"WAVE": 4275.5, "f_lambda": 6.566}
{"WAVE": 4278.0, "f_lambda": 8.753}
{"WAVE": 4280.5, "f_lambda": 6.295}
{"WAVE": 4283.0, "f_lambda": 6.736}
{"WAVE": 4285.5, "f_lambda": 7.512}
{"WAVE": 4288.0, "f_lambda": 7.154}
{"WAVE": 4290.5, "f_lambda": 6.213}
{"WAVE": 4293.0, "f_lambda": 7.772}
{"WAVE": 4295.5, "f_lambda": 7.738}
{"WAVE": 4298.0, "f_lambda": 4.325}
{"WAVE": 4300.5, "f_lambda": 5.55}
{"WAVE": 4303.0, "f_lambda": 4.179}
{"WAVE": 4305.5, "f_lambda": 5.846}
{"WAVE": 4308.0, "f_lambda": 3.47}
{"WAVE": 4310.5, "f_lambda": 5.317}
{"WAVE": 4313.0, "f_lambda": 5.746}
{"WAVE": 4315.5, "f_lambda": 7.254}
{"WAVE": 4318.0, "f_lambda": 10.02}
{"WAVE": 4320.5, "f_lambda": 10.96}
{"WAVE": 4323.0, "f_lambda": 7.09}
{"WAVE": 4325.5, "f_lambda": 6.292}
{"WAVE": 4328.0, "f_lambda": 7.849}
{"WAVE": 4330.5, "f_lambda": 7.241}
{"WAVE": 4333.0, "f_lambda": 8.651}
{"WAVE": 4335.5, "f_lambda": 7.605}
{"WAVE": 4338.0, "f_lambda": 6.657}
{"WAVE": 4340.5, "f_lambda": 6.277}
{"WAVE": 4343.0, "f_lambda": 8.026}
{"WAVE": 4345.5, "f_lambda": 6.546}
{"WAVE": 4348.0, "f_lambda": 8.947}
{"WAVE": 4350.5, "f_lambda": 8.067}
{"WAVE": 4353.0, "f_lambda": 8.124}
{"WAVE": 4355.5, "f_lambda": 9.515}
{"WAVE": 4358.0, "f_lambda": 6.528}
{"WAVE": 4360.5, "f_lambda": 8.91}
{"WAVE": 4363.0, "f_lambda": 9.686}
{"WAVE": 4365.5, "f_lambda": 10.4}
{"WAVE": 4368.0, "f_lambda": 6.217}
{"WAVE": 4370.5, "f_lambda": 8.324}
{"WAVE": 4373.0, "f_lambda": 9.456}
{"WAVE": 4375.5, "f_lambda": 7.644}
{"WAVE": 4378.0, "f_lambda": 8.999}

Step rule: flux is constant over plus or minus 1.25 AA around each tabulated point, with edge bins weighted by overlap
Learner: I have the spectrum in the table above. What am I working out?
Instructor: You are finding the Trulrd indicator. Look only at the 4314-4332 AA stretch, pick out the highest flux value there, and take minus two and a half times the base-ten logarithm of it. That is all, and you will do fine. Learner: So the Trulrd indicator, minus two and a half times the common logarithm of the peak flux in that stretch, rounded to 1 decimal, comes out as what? -2.6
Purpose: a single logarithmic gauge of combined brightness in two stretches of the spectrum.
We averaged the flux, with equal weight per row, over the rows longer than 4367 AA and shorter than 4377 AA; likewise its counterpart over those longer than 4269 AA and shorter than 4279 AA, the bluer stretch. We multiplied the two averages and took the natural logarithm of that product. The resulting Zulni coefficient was 4.0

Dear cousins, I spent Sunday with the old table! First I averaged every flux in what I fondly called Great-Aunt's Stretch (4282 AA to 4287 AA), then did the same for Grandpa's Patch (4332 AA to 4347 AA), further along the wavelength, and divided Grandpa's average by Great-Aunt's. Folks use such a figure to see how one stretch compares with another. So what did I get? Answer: 1.02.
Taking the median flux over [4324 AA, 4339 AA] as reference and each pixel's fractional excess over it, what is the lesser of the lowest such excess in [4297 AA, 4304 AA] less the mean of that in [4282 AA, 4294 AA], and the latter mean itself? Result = -0.39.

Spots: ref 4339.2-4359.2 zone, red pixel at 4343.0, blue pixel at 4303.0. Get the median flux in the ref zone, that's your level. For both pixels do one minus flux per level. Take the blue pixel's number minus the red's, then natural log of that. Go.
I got -0.7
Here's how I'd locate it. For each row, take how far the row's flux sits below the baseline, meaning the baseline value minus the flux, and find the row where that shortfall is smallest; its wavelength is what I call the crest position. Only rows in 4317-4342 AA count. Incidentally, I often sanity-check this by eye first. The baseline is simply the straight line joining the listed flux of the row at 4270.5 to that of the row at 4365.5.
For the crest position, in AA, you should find 4320.5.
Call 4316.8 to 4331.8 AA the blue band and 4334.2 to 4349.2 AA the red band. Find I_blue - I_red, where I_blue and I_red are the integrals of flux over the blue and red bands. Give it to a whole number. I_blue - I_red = 13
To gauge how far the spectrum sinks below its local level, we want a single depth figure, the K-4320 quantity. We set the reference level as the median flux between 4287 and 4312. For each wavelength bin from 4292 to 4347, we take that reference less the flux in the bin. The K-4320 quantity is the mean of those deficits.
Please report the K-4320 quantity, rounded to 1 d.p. -1.1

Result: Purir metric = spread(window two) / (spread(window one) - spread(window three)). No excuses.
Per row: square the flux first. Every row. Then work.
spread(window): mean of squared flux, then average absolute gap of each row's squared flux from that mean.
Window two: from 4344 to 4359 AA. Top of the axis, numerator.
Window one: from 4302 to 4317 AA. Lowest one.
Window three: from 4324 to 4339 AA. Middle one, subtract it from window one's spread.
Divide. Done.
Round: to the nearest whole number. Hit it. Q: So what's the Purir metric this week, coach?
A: 21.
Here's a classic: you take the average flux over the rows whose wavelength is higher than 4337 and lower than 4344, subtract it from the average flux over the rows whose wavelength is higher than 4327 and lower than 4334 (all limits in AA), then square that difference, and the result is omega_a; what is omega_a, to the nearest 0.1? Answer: 0.9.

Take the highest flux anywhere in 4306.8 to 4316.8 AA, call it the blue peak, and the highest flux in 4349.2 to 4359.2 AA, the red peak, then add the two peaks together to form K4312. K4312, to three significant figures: 16.8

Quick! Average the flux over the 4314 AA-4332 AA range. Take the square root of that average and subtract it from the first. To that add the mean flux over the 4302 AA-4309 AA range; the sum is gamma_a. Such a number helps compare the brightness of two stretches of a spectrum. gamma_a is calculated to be 9.8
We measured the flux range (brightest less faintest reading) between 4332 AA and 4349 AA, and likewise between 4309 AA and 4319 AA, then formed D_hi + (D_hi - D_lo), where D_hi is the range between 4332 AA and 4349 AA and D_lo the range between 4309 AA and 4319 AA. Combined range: 1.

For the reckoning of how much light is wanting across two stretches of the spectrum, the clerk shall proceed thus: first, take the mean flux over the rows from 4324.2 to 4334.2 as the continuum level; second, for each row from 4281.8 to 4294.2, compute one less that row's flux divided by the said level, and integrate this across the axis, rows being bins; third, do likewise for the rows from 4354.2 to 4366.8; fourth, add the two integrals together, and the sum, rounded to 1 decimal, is -1.8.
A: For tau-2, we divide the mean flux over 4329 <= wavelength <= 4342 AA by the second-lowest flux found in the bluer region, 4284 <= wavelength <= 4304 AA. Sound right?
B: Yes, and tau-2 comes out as 1.7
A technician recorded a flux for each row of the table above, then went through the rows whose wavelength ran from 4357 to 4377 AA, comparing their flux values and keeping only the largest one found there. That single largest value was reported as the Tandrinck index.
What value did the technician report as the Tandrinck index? 10.4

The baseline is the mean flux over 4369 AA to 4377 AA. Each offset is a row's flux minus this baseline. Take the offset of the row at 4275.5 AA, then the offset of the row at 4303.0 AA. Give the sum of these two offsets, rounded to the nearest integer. -6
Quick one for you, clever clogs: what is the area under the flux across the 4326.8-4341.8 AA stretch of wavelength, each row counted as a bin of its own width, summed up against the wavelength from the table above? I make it 111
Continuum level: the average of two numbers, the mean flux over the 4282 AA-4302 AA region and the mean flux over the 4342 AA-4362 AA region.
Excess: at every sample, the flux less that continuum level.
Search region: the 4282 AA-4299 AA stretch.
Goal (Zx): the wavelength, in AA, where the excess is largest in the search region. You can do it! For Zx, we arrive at 4293.0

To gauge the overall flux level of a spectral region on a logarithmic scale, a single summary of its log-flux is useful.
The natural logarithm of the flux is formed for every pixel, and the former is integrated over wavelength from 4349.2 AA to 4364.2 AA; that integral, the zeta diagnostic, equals 31.9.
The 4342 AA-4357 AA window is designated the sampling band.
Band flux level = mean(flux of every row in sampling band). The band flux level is 8.2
